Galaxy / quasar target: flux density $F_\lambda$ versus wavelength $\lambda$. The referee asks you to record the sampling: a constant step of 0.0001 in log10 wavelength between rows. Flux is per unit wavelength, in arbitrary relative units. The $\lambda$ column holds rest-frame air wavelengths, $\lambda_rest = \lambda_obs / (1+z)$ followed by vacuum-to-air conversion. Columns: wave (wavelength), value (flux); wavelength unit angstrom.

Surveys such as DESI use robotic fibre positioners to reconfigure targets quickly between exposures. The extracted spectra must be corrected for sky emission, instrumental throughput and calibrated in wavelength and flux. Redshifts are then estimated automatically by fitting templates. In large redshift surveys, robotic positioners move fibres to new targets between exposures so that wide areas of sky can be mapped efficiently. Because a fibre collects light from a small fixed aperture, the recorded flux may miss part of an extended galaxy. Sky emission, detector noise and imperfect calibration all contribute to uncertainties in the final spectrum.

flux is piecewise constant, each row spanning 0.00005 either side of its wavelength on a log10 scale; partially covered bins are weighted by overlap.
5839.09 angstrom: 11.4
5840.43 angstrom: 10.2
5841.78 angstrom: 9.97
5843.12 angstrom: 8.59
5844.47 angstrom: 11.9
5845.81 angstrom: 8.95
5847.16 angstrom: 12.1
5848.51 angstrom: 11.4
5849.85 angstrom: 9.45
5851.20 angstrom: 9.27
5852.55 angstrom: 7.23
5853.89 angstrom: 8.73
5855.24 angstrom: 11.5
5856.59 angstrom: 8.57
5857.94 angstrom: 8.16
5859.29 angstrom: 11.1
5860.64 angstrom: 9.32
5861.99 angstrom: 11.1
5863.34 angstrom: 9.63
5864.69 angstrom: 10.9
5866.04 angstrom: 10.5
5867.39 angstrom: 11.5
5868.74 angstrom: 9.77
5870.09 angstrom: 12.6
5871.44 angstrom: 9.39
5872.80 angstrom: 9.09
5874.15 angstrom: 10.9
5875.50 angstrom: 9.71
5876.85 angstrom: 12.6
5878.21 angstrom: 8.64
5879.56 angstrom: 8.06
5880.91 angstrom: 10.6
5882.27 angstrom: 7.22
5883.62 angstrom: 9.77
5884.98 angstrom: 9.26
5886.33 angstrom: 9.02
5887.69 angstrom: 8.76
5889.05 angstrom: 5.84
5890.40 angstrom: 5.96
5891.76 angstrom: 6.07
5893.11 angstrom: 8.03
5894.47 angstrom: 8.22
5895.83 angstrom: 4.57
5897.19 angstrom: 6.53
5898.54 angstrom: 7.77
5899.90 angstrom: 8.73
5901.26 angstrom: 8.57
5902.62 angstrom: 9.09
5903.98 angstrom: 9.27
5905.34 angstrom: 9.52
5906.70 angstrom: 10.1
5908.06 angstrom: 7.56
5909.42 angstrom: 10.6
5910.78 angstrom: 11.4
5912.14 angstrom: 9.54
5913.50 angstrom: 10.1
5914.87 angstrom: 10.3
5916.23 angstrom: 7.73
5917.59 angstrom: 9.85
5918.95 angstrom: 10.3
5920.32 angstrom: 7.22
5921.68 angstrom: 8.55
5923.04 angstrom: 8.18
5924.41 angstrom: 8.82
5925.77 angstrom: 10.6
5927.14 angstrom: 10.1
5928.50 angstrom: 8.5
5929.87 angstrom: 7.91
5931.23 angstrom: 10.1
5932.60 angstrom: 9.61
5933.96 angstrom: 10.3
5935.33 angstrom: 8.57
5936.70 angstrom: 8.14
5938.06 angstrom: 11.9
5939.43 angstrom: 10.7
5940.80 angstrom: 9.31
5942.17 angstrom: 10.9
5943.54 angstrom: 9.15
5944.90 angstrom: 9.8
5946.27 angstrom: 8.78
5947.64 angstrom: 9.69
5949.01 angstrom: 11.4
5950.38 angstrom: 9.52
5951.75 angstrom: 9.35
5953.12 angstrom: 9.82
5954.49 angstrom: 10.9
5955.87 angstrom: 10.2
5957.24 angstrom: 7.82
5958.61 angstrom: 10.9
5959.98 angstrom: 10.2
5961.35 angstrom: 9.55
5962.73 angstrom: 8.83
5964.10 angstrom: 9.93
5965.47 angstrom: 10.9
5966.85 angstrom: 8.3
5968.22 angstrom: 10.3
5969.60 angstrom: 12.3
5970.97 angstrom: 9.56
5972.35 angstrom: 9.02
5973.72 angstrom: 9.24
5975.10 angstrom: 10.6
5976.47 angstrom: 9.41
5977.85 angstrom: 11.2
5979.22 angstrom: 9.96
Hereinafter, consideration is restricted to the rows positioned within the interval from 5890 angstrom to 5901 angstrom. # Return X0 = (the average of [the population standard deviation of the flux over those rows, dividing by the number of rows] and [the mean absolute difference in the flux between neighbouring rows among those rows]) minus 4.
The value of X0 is -2.61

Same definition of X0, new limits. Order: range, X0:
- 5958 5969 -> -2.94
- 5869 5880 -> -2.19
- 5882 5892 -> -2.75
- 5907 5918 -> -2.57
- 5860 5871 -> -2.74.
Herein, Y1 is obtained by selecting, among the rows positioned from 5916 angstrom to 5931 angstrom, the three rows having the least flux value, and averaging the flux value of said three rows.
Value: 7.6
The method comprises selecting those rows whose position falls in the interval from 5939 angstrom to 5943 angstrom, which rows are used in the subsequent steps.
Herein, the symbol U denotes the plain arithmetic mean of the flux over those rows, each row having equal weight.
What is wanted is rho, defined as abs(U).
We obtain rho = 10.3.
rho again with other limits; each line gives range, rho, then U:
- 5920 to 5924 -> 8.0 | 8.0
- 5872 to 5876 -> 9.9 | 9.9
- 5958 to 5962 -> 10.2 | 10.2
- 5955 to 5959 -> 9.6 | 9.6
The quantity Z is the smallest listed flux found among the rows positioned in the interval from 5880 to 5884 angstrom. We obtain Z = 7.22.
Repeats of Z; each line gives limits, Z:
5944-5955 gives 8.78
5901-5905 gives 8.57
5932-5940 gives 8.14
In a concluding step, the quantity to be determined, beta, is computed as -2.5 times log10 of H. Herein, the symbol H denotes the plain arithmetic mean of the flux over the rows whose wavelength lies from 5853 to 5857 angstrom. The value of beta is -2.46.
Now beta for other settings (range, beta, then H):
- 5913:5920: -2.46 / 9.7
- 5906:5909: -2.36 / 8.8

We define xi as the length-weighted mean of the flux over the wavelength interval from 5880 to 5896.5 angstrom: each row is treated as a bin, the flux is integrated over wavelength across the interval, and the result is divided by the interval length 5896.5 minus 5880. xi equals 7.8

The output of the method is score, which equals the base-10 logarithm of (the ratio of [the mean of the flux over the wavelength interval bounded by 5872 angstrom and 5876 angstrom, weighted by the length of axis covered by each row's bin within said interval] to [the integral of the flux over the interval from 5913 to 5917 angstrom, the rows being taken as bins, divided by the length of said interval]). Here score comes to 0.024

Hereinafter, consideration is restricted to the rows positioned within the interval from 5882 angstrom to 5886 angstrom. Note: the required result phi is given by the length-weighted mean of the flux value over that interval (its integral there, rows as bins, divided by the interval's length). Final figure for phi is 8.9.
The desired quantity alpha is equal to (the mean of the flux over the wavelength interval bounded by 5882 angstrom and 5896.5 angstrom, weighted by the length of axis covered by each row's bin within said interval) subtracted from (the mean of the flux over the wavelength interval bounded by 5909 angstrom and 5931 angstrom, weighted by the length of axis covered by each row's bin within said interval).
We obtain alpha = 1.8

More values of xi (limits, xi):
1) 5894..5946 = 9.2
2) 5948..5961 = 10.0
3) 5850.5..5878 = 10.1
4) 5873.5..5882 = 9.9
